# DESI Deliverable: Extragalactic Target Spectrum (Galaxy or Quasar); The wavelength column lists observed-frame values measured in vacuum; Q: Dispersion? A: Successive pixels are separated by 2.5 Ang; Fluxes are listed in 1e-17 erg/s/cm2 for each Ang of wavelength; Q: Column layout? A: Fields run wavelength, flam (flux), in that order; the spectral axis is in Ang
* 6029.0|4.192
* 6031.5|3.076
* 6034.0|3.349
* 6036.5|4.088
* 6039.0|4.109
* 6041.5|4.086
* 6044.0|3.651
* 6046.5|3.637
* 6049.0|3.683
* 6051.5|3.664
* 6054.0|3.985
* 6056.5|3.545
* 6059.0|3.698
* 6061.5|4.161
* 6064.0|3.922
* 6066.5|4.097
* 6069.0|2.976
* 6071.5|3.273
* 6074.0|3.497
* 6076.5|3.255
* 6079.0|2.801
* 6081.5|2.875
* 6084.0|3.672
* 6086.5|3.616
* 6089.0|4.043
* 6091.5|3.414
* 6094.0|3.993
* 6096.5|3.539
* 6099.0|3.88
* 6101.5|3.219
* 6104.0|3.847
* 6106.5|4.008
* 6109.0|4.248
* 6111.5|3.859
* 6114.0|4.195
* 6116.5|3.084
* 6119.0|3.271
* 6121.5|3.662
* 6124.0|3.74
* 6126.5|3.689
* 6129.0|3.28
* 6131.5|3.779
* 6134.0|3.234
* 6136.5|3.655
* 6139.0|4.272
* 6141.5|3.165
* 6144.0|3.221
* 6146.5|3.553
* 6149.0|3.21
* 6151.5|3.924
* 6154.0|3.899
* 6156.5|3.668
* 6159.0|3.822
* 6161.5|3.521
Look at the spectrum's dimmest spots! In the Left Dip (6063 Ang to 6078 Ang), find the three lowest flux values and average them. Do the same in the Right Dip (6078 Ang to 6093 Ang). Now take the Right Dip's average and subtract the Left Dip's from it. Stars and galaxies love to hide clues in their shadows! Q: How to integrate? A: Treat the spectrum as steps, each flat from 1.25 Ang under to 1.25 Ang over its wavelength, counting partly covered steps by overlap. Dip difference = -0.1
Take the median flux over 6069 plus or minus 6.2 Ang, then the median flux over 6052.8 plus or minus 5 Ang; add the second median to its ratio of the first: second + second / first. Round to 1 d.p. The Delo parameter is 4.7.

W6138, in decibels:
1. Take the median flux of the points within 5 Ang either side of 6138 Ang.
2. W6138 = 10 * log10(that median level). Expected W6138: 5.37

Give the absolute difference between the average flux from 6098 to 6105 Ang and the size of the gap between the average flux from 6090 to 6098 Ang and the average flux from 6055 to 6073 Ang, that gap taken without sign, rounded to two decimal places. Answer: 3.63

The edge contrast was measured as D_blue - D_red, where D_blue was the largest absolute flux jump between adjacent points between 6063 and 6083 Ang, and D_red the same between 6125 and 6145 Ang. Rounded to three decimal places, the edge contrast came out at 0.014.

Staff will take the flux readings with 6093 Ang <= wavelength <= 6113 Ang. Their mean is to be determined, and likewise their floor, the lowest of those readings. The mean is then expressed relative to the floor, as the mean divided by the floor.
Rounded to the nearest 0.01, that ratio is 1.19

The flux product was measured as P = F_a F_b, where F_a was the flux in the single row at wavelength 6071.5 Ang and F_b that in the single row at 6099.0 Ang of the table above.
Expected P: 12.7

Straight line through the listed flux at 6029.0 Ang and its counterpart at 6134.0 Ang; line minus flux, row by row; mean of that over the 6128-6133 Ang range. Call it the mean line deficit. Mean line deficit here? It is -0.26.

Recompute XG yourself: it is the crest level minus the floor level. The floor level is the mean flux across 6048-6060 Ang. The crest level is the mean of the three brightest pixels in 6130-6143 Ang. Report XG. 0.19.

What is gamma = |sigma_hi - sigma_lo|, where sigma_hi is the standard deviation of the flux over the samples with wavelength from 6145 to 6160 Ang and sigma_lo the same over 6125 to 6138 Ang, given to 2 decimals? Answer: 0.02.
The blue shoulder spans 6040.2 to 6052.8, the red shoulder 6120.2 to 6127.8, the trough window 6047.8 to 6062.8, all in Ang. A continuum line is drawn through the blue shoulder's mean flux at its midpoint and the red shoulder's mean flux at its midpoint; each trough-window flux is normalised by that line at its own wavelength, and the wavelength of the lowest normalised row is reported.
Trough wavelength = 6056.5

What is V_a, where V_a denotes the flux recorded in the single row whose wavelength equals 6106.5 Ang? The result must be 4.008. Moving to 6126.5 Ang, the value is 3.689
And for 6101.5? 3.219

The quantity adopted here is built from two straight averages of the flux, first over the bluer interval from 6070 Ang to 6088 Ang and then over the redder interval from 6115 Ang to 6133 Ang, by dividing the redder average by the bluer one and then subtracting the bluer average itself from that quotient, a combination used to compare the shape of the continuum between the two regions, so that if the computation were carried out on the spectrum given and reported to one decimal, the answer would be -2.2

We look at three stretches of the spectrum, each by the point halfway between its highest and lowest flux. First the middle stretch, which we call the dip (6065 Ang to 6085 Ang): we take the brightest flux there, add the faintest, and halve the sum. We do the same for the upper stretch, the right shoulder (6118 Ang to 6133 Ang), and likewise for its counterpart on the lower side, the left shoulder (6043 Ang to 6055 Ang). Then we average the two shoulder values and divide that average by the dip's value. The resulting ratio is 1.06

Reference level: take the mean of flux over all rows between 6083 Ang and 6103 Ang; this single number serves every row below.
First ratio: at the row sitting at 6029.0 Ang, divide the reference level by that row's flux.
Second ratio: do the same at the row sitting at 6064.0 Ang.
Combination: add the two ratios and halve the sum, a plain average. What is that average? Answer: 0.91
